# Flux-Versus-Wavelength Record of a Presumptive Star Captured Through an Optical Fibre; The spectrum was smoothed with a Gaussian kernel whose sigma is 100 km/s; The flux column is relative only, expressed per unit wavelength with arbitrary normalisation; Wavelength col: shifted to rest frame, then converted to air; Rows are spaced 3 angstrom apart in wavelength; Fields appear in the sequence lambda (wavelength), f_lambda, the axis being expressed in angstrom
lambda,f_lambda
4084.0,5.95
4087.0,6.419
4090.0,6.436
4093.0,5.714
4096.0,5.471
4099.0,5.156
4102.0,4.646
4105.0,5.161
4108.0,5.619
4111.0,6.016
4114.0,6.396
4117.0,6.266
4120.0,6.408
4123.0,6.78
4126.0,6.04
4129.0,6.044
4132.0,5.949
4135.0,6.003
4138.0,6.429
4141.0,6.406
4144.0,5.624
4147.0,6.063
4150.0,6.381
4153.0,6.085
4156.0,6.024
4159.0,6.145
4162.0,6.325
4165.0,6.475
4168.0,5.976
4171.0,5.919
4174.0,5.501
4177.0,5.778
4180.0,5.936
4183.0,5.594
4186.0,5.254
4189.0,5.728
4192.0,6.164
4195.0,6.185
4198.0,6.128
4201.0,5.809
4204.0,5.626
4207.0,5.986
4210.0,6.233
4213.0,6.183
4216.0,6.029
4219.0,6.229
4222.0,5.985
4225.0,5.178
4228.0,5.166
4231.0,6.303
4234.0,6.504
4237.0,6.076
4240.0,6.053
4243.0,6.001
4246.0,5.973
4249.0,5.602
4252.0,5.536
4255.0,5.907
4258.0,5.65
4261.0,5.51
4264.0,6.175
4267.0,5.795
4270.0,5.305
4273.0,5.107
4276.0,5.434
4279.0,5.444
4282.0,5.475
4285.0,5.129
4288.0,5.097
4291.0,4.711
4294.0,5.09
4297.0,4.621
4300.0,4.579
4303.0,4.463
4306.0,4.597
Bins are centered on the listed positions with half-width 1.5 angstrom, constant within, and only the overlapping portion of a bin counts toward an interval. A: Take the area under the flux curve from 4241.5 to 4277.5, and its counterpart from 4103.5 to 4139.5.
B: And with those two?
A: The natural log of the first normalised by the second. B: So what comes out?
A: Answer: -0.07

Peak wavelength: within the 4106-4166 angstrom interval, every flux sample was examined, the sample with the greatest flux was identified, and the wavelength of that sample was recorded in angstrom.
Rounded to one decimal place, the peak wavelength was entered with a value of 4123.0 angstrom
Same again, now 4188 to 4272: 4234.0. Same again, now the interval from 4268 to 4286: 4282.0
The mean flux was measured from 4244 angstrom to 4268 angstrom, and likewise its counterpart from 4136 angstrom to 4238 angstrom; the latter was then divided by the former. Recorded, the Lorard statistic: 1.04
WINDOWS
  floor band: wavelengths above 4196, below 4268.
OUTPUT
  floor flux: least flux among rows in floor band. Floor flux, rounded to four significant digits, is 5.166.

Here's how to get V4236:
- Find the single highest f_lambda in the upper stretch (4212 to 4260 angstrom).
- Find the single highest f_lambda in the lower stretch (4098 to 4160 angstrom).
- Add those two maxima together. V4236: 13.3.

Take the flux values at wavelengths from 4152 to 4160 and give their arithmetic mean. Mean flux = 6.08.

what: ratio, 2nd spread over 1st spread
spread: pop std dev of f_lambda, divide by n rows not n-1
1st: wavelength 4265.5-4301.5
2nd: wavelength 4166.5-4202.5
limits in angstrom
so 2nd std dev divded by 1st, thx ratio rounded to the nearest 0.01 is 0.76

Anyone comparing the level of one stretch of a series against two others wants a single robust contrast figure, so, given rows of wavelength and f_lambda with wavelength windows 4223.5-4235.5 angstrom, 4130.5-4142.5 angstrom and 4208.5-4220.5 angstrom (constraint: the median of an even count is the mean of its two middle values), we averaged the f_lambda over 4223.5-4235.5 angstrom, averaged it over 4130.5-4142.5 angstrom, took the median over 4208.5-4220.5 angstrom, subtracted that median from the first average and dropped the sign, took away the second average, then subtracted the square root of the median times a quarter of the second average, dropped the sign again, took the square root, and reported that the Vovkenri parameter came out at 2.98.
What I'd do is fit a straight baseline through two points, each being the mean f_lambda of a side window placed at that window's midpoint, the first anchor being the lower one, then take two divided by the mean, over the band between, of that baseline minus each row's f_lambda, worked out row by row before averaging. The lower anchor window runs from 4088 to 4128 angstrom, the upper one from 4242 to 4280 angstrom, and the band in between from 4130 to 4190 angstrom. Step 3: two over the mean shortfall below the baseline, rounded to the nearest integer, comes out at -10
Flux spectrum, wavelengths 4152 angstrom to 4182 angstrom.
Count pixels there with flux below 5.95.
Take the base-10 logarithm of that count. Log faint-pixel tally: 0.6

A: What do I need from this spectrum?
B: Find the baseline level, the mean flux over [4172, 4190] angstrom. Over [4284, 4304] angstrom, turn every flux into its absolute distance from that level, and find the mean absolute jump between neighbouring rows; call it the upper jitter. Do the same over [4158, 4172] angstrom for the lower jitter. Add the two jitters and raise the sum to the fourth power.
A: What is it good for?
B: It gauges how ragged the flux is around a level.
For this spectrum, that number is 0.044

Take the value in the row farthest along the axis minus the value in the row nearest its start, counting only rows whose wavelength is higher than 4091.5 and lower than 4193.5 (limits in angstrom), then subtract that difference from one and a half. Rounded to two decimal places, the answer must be 1.05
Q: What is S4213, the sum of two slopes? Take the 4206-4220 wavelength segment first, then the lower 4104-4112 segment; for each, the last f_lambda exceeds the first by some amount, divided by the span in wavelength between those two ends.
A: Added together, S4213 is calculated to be 0.16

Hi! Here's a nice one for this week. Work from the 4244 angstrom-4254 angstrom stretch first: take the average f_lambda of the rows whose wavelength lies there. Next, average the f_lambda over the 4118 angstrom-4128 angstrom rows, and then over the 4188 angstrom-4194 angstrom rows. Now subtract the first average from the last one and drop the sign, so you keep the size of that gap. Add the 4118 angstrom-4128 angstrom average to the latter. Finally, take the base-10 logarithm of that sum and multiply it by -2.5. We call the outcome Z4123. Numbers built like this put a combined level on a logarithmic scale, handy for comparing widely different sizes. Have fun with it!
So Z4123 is -2.06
